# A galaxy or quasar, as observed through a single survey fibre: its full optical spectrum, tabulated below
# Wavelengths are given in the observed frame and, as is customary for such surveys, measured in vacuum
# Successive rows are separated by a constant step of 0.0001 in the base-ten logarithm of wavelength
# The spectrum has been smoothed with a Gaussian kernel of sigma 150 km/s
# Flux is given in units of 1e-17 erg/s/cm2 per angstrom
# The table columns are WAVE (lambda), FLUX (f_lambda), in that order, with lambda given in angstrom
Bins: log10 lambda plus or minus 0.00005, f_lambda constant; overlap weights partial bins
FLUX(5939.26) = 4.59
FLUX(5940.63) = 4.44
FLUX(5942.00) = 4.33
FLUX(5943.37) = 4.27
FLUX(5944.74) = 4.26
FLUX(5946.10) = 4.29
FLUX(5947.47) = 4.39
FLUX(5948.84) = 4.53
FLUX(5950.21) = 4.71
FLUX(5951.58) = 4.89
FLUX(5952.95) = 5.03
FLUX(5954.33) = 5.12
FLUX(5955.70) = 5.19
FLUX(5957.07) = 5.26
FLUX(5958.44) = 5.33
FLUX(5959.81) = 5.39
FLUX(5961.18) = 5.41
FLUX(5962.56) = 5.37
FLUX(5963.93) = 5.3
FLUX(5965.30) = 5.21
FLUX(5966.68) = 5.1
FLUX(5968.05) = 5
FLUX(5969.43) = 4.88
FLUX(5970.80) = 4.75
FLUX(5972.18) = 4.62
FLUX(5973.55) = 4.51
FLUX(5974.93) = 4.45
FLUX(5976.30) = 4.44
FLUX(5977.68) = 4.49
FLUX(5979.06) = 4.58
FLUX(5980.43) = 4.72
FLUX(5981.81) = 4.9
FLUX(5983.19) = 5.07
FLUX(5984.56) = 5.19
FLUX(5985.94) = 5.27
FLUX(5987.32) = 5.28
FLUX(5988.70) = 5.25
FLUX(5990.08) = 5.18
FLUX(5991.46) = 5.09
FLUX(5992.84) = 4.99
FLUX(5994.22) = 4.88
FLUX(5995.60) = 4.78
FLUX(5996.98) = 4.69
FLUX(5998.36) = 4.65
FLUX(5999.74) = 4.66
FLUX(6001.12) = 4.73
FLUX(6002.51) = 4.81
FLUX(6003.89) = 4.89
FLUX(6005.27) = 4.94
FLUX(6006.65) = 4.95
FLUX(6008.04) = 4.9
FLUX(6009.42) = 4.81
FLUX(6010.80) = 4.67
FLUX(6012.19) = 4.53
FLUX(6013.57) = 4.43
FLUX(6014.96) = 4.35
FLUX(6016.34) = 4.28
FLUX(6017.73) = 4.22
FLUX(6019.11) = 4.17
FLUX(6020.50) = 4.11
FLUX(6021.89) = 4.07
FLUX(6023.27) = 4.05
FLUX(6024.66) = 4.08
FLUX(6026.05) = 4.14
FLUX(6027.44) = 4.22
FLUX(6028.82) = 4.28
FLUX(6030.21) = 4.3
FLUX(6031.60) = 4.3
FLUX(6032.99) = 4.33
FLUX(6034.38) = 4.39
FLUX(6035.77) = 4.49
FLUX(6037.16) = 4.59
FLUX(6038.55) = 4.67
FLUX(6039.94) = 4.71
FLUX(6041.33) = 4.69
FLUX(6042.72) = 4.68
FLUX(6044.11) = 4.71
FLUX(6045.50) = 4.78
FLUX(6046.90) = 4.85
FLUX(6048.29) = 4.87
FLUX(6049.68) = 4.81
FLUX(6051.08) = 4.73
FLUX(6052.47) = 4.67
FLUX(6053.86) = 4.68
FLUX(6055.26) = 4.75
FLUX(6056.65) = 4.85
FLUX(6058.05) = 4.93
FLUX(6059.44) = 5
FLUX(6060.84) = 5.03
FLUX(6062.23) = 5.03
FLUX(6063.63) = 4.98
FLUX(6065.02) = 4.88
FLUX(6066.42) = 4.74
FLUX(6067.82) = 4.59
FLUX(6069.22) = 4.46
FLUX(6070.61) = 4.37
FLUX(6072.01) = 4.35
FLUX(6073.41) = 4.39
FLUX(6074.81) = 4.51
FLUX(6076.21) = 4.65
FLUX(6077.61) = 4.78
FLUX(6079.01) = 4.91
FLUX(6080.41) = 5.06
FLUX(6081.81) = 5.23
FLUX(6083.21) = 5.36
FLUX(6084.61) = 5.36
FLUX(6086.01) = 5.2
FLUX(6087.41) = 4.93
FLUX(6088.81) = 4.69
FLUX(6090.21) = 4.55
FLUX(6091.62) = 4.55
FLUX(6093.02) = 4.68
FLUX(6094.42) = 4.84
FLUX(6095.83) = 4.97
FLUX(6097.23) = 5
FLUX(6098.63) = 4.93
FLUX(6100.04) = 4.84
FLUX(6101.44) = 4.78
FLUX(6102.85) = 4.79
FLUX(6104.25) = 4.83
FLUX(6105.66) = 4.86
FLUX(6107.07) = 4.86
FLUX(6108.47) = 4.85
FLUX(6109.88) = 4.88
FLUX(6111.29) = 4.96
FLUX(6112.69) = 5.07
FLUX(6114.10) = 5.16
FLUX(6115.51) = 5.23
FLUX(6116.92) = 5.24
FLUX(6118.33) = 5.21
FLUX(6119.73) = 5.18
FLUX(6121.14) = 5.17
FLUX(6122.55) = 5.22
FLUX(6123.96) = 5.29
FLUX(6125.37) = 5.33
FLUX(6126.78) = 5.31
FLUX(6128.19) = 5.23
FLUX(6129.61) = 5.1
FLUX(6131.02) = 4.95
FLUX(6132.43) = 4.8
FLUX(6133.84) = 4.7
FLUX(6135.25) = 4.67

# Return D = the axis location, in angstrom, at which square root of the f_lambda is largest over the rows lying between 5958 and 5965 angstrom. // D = 5961.18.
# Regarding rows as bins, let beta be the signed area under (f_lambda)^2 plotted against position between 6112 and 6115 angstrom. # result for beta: 79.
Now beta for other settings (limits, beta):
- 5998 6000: 43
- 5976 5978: 40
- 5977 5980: 62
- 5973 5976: 60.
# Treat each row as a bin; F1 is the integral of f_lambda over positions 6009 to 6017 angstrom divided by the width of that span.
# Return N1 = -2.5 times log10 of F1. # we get -1.63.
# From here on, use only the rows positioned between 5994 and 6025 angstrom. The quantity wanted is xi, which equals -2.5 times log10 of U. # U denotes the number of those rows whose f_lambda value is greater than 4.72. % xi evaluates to -2.4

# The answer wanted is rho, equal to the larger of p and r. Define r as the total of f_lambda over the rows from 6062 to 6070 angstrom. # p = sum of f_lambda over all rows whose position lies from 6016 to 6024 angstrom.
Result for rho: 29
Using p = 24.9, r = 29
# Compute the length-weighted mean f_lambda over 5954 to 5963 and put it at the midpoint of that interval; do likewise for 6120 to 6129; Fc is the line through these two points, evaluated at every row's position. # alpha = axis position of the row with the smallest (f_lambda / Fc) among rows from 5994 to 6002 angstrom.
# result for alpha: 5998.36 angstrom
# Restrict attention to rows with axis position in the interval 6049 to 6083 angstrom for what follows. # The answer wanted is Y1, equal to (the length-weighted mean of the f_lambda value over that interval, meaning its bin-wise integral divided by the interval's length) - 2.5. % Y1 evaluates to 2.27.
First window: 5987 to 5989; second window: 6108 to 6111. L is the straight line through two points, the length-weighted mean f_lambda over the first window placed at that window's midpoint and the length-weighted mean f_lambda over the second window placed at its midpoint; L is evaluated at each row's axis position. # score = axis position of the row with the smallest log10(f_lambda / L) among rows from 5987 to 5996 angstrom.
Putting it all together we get 5995.60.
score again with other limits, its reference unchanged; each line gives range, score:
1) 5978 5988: 5979.06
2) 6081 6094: 6090.21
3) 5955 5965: 5955.70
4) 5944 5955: 5944.74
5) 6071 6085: 6072.01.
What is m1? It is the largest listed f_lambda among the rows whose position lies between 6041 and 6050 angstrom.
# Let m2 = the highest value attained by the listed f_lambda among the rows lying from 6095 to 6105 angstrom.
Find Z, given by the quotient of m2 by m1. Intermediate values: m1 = 4.87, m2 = 5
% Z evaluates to 1.03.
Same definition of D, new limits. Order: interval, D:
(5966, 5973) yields 5966.68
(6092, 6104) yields 6097.23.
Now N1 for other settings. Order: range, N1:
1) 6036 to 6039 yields -1.66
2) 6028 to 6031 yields -1.58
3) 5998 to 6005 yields -1.69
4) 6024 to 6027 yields -1.54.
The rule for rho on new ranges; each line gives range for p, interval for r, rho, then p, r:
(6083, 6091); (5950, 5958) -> 30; 30.1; 30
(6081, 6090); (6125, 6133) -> 31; 30.8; 31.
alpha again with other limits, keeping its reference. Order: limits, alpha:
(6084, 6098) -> 6090.21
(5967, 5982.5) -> 5976.30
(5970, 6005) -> 5976.30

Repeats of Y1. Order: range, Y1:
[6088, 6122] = 2.42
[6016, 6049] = 1.92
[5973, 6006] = 2.35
